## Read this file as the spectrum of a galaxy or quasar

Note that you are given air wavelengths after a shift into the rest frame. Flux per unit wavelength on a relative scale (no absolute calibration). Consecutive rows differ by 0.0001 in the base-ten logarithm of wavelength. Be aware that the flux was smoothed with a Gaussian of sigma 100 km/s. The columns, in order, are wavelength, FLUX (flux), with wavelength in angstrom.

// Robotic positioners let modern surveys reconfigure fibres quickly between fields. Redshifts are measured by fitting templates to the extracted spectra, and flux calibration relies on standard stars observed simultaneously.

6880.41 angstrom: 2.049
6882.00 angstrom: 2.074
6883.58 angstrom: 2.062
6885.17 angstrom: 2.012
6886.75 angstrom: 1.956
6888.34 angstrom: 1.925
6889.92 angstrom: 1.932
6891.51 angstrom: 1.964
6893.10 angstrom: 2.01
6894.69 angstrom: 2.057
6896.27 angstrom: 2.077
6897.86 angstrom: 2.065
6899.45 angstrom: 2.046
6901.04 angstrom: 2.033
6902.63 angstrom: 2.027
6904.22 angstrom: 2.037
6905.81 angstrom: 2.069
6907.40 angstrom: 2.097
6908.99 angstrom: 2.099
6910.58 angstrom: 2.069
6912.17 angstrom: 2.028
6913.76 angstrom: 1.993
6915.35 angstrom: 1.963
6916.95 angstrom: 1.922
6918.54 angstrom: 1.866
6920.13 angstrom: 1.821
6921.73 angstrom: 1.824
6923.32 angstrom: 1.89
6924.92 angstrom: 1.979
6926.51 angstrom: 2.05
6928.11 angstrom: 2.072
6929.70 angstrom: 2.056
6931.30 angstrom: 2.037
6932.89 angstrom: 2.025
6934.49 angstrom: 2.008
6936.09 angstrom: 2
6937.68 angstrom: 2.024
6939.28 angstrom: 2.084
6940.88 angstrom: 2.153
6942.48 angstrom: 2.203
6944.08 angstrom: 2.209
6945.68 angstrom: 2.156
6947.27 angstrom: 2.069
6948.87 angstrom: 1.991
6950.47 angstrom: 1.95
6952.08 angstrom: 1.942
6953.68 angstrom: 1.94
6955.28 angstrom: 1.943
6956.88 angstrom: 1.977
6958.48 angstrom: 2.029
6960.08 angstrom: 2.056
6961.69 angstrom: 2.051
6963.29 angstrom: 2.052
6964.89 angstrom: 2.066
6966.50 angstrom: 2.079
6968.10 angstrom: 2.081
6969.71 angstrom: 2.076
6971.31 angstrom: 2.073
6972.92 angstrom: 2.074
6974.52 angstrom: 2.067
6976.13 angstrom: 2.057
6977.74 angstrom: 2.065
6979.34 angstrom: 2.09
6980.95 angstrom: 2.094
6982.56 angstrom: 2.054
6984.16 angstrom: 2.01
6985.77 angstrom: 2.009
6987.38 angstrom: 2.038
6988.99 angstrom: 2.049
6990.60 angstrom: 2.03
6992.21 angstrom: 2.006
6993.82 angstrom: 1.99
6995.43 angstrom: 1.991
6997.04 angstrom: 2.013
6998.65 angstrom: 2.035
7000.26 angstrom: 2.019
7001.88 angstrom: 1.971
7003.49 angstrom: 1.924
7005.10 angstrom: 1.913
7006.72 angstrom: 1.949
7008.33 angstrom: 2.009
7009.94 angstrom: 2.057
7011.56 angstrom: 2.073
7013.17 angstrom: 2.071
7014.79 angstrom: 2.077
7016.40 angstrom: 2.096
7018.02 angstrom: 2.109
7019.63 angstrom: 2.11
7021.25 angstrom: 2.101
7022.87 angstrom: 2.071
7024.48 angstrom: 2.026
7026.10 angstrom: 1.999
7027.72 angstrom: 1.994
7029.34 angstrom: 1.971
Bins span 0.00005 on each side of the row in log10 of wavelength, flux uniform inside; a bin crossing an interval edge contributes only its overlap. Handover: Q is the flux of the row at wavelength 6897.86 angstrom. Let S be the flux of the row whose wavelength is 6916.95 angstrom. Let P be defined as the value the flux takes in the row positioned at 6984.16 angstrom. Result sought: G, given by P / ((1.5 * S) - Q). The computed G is 2.46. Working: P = 2.01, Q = 2.065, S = 1.922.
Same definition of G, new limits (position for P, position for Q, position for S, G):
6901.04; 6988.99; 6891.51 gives 2.27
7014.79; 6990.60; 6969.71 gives 1.92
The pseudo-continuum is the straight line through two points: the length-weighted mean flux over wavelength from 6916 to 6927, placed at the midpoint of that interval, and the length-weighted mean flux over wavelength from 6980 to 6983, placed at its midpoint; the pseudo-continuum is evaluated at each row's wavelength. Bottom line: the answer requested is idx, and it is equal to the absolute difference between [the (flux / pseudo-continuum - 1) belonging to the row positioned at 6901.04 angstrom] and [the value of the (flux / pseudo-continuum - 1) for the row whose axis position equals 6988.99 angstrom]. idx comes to 0.124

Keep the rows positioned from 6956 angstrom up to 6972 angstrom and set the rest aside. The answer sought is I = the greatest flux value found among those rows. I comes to 2.081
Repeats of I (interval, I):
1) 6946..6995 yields 2.094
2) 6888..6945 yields 2.209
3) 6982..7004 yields 2.054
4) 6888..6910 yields 2.099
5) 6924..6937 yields 2.072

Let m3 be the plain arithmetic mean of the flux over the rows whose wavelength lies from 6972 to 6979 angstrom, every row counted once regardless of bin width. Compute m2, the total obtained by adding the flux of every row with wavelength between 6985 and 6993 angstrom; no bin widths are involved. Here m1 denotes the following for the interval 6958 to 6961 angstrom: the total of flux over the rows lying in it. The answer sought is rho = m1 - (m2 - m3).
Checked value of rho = -4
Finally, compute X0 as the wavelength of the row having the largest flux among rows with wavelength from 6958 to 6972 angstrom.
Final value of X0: 6968.10 angstrom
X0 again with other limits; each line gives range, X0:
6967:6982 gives 6980.95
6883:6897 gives 6896.27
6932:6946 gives 6944.08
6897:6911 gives 6908.99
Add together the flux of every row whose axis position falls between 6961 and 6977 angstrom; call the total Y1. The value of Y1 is 20.7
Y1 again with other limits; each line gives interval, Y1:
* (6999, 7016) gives 20.1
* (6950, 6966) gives 20.0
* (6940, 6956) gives 20.6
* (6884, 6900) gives 20.0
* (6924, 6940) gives 20.3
